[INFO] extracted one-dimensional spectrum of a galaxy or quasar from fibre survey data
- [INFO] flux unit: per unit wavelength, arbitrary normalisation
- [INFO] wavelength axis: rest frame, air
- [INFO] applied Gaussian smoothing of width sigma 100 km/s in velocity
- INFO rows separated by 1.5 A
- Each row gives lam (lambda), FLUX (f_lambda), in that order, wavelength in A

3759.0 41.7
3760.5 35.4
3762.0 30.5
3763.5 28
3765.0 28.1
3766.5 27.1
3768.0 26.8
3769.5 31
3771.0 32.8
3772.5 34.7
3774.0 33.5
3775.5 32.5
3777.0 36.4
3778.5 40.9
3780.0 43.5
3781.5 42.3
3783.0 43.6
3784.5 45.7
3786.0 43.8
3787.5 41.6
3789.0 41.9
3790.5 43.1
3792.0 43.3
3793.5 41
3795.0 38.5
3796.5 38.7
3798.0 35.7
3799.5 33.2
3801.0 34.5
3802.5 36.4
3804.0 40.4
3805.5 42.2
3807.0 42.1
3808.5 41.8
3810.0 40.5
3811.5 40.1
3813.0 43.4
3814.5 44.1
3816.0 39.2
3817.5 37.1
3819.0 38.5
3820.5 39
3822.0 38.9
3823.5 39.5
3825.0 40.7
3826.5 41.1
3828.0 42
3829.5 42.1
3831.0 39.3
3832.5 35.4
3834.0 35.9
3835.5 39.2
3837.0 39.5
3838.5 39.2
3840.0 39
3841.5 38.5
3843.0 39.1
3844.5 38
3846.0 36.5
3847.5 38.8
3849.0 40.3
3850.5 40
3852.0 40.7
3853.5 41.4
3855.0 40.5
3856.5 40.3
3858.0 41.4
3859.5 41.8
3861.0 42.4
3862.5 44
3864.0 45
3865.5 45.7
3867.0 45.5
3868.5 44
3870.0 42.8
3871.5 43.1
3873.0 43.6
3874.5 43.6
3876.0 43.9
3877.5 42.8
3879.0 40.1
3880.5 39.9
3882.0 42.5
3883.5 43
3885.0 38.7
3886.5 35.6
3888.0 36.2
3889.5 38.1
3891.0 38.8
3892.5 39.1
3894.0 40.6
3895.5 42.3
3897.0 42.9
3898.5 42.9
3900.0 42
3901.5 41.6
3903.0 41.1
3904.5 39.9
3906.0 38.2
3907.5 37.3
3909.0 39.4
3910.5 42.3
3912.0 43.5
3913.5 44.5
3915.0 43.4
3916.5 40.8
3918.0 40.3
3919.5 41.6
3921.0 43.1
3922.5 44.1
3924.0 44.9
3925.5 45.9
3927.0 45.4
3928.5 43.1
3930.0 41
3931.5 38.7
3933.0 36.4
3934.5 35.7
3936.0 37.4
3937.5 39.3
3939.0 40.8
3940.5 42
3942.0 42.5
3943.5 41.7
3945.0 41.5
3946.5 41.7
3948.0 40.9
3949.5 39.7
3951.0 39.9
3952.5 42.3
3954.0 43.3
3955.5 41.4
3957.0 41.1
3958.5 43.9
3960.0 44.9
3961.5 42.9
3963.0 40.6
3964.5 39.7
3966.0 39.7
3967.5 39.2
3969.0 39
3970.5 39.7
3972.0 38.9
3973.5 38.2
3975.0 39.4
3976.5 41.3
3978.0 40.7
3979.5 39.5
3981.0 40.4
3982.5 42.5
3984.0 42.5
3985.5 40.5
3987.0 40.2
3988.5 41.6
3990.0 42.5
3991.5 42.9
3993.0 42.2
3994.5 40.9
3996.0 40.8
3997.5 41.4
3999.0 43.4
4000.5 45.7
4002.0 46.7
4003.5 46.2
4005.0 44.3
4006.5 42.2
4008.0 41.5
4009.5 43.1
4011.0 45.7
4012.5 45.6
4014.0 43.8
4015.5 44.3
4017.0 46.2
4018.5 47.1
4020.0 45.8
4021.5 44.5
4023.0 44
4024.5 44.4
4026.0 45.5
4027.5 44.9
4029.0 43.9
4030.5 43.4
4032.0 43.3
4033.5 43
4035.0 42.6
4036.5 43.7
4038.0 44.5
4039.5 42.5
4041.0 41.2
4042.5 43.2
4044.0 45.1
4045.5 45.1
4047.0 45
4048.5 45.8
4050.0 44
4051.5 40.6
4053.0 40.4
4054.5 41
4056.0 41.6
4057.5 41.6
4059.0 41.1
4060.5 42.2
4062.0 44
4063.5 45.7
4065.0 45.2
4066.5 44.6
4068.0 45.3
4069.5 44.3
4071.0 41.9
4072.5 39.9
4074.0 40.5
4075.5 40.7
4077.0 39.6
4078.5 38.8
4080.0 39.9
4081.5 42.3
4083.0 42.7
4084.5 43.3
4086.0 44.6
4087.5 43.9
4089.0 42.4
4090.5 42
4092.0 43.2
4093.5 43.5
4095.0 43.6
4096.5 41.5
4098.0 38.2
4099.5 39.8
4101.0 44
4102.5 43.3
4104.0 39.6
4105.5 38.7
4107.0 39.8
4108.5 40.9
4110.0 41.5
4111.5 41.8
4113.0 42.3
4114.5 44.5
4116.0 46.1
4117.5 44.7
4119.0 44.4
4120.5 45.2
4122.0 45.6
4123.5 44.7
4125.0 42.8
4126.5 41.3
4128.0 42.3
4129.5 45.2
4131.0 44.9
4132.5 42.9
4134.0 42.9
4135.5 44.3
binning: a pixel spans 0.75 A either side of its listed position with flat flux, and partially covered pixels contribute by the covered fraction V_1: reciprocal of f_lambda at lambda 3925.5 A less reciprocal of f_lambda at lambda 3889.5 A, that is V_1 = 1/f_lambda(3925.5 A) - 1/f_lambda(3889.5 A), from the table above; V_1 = -0.004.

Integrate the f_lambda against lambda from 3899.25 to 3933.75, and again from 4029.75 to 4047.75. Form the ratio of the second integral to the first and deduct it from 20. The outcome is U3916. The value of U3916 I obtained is 19.5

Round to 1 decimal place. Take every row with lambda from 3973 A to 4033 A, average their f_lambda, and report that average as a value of 43.1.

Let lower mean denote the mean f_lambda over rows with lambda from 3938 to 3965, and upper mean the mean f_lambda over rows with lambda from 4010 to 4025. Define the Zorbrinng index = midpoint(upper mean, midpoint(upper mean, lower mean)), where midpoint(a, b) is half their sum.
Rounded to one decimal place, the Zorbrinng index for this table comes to 44.3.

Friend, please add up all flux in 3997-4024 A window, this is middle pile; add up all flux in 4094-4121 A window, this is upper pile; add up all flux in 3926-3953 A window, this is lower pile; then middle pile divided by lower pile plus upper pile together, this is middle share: 0.54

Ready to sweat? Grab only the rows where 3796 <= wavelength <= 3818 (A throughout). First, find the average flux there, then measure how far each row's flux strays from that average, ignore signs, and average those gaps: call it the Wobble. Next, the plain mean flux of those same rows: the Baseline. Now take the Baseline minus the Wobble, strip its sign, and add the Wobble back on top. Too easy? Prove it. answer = 39.3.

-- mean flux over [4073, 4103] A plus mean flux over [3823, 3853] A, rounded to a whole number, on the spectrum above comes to 81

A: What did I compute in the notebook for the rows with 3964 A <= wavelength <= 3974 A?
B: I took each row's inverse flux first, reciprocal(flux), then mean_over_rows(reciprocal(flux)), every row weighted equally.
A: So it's 0.0255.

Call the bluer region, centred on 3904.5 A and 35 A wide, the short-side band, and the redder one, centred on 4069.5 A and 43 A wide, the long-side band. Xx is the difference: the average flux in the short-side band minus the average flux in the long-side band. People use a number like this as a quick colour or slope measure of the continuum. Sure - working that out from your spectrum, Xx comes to -1.5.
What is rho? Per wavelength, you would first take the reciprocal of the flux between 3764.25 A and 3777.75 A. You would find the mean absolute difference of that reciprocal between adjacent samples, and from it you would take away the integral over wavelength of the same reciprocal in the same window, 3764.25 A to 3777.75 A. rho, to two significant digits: -0.43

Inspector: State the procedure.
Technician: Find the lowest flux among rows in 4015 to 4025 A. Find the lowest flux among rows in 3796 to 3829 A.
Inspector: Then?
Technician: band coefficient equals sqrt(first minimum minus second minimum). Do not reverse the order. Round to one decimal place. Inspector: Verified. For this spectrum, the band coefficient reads 3.3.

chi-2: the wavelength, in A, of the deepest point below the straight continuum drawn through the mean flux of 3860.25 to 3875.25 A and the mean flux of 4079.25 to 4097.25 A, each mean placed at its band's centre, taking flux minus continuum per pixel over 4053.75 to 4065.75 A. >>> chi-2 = 4054.5 A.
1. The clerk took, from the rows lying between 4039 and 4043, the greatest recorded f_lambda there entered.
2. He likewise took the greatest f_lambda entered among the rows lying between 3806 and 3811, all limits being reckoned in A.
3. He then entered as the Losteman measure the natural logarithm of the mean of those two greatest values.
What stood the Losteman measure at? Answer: 3.75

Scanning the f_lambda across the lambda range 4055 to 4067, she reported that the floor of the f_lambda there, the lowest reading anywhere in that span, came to 41.1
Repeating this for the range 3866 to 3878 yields 42.8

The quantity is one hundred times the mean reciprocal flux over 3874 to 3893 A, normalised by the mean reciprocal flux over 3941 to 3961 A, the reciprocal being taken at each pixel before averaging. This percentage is 105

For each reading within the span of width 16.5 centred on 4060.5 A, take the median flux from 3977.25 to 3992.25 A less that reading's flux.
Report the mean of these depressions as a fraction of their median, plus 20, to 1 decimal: 21.7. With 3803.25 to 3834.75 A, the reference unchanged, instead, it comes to 21.3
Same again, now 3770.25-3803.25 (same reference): 21.6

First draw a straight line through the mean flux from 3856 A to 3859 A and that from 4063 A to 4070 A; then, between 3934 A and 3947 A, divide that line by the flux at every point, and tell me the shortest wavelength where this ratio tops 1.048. 3934.5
